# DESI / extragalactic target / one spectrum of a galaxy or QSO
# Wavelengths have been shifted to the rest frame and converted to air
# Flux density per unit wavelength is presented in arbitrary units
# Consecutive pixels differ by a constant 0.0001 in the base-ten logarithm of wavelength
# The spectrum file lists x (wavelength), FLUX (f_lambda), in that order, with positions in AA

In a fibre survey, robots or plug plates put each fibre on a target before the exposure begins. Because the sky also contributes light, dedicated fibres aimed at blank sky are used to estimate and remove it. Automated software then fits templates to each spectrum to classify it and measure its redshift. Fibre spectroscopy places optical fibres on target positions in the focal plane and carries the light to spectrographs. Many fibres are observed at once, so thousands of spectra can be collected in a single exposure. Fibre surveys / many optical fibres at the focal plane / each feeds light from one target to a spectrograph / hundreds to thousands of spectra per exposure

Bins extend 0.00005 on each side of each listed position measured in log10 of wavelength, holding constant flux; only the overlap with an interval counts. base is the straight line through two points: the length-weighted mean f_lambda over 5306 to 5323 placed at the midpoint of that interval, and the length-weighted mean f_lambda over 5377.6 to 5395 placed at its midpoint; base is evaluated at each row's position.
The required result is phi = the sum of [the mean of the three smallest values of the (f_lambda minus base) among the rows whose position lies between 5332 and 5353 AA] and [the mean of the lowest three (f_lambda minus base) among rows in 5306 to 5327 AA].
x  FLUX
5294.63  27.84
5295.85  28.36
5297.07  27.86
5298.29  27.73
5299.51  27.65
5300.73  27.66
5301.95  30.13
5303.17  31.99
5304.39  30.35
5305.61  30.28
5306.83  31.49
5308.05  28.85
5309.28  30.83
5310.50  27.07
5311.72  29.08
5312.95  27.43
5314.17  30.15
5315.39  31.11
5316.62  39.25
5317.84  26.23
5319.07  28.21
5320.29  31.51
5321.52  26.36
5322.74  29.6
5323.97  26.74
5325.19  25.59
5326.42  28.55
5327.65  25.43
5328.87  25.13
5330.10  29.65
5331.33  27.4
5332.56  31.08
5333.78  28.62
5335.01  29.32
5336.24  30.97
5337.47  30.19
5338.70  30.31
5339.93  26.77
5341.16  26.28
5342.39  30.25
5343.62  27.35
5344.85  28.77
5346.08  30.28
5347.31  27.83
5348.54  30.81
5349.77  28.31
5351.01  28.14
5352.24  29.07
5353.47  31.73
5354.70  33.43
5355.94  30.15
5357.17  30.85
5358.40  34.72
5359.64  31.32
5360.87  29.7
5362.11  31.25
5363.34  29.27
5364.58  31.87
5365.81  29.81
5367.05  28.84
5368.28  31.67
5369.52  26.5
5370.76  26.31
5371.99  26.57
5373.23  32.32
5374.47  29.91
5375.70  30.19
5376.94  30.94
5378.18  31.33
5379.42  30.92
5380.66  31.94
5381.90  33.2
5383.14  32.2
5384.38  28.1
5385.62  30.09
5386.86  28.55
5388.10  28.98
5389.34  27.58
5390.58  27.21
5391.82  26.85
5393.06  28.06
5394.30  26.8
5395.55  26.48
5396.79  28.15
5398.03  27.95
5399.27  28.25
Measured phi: -6.6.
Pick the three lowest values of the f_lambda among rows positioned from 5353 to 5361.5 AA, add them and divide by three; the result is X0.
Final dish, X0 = 30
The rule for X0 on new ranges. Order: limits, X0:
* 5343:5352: 28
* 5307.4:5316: 28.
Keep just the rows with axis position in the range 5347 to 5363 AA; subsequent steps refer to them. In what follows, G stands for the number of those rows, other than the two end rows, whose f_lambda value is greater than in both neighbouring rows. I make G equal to 3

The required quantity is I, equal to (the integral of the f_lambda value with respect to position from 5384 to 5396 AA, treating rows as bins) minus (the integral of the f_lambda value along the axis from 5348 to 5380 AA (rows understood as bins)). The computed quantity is -633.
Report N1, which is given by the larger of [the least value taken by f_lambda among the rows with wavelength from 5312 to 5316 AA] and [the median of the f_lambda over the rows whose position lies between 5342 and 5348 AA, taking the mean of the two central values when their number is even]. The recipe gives 28.8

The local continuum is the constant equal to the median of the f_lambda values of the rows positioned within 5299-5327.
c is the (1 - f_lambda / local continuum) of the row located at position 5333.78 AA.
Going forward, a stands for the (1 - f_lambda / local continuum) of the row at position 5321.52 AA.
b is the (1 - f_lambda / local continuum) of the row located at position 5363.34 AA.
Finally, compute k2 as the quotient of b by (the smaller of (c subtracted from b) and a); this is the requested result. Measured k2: 0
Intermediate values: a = 0.09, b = -0.01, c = 0.02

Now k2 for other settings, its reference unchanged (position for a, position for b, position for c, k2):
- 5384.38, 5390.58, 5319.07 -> 2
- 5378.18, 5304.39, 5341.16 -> 0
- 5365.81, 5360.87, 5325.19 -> 0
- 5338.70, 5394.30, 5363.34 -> -2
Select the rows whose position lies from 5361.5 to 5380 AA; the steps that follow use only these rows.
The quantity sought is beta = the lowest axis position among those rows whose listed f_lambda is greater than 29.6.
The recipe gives 5362.11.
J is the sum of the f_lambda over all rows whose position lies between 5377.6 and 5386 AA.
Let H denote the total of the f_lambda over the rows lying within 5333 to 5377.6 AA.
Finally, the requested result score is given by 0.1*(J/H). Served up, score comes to 0.020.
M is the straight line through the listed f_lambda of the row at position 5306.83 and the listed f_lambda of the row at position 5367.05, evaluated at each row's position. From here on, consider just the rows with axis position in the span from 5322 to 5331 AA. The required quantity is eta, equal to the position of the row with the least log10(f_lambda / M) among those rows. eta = 5328.87 AA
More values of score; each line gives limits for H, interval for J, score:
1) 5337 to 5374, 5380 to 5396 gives 0.042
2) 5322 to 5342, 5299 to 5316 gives 0.092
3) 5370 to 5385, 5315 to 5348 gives 0.214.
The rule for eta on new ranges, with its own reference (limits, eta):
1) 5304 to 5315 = 5310.50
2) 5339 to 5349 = 5341.16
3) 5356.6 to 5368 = 5367.05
